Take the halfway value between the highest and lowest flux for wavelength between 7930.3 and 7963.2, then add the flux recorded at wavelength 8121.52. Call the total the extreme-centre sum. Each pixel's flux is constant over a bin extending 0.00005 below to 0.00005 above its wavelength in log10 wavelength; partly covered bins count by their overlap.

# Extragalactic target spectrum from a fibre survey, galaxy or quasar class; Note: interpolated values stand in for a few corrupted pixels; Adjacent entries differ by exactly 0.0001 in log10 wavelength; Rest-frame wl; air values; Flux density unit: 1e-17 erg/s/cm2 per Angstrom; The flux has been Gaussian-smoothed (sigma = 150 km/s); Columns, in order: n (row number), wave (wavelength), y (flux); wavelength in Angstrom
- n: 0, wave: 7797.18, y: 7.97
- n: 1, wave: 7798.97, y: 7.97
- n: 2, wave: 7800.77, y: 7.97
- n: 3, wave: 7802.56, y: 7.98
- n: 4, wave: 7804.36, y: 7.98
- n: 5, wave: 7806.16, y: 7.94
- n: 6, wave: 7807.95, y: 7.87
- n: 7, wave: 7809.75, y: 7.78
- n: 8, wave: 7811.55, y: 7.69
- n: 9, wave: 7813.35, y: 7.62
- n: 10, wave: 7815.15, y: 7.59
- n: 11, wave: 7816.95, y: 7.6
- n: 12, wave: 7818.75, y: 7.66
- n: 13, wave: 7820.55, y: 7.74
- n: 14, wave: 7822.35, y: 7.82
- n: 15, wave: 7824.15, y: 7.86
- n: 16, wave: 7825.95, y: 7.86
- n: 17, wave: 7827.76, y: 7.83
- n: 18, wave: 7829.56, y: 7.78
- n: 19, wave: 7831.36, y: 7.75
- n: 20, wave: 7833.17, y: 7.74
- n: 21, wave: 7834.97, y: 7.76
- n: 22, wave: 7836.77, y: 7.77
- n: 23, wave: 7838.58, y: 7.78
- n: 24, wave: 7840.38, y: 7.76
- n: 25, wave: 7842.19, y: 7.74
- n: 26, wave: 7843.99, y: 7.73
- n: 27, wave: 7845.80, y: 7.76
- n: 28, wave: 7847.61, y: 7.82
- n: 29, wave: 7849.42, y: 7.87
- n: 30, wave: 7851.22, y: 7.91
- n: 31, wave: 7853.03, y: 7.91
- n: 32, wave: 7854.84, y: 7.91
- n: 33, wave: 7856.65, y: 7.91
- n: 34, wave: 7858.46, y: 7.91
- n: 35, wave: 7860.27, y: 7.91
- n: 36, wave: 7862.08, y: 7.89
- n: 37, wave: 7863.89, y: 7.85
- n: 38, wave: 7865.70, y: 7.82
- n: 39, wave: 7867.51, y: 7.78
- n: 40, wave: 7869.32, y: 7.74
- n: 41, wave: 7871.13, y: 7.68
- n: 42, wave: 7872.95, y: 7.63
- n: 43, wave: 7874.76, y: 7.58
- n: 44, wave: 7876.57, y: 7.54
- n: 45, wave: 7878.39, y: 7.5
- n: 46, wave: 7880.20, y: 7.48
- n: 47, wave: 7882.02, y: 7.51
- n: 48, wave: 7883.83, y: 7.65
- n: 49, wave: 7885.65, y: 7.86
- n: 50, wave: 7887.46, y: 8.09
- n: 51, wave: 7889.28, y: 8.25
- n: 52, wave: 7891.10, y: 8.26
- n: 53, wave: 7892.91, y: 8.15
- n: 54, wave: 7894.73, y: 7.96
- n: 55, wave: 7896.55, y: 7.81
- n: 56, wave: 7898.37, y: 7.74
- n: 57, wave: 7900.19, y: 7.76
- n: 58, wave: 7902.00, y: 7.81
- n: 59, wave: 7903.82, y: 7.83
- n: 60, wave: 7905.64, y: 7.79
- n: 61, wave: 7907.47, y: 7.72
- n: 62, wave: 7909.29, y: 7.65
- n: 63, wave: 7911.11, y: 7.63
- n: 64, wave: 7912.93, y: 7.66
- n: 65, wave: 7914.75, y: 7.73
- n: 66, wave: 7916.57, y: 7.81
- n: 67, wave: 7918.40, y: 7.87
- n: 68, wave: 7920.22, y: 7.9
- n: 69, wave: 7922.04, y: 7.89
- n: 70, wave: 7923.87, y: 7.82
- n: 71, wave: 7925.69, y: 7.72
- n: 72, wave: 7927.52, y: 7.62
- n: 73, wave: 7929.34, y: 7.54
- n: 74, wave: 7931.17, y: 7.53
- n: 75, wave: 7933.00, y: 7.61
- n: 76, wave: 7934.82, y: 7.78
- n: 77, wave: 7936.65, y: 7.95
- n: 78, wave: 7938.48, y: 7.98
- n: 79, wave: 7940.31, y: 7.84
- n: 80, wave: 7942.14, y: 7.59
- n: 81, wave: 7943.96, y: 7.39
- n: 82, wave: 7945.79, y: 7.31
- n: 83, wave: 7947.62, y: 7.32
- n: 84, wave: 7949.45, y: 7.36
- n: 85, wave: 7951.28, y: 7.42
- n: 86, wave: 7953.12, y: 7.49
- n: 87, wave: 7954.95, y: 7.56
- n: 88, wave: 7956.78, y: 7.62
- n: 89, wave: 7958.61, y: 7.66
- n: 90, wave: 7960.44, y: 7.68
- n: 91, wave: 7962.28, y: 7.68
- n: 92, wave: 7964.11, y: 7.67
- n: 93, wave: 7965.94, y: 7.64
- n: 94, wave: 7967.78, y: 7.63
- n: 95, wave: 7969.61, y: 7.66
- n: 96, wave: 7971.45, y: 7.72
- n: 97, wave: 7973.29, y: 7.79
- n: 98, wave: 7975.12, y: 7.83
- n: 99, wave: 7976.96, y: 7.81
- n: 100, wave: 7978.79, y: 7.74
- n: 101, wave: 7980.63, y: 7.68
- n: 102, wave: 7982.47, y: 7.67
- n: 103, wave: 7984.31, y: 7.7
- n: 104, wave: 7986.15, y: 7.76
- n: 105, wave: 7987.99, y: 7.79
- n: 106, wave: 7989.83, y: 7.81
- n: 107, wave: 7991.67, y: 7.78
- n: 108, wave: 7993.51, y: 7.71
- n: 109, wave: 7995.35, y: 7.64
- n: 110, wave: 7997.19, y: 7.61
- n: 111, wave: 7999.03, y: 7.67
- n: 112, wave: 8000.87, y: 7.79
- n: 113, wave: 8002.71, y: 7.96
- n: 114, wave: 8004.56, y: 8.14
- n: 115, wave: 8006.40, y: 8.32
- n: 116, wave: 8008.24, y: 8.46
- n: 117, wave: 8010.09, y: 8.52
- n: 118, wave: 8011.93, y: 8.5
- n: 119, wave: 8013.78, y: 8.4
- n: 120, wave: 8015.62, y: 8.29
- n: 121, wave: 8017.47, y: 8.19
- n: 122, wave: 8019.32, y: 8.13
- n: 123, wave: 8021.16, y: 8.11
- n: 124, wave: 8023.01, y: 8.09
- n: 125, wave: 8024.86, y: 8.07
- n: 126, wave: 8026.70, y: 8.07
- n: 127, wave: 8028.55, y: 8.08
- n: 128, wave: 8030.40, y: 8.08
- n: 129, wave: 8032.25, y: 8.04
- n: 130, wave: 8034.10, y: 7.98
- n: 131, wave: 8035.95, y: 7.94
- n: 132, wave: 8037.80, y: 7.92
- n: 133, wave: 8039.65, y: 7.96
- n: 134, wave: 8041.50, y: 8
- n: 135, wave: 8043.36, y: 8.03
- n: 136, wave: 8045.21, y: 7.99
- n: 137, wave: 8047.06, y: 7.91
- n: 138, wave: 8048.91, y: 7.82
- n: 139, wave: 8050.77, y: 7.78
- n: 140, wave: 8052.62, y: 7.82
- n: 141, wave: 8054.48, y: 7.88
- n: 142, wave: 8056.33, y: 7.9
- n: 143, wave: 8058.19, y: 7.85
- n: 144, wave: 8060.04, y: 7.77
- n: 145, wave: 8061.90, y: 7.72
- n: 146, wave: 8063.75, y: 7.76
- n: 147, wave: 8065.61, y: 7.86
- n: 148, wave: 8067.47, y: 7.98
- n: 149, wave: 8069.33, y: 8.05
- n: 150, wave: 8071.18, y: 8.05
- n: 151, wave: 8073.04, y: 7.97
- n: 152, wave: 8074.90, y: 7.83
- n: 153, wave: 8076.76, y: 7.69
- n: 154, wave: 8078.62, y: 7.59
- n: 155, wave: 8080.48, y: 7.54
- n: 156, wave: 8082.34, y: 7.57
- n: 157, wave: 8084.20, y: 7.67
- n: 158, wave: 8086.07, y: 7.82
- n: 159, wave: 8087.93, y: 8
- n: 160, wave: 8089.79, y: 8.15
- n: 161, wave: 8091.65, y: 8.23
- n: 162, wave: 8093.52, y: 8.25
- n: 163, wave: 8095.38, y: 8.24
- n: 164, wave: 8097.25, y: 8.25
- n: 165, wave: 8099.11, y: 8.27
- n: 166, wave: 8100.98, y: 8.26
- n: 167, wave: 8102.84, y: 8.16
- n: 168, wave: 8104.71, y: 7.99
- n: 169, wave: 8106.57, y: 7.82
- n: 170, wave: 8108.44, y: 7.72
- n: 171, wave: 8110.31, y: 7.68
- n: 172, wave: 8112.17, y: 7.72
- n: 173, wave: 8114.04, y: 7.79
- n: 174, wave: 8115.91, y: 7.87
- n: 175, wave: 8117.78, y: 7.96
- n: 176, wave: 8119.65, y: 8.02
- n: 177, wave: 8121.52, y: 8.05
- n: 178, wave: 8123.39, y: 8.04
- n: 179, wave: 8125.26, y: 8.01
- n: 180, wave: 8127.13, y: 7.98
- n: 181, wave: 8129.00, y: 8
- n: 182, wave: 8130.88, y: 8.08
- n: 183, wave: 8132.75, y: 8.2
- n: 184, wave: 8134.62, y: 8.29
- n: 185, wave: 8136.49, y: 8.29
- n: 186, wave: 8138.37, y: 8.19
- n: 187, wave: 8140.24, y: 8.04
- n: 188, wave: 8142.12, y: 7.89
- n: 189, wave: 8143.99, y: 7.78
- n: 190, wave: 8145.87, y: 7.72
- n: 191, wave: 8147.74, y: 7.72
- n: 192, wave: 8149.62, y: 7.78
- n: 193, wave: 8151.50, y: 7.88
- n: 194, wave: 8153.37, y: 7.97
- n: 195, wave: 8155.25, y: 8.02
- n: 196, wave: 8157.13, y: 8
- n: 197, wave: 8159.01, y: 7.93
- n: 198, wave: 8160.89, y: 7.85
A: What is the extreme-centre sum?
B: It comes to 15.7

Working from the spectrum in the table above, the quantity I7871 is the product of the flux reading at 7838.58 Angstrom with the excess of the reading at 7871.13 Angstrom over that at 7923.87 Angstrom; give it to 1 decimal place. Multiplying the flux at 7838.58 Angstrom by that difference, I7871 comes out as -1.1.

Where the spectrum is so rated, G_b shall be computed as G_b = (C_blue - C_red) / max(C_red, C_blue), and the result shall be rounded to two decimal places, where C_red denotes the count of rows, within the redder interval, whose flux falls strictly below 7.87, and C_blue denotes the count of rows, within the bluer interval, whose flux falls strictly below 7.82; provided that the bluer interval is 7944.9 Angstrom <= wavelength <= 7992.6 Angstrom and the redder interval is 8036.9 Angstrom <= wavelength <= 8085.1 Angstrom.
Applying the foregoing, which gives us 0.44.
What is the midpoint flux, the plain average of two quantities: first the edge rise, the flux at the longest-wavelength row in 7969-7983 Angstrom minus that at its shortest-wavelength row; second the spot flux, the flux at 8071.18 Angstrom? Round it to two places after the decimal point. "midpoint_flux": 4.03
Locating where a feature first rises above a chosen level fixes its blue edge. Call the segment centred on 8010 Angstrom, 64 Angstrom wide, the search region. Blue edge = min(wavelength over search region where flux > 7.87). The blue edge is 8002.71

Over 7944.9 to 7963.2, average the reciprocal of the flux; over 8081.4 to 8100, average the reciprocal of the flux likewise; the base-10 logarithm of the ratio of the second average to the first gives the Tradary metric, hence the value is -0.030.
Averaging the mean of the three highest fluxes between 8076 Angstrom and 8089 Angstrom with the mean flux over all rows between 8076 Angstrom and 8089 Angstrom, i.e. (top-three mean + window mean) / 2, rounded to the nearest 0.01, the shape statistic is 7.77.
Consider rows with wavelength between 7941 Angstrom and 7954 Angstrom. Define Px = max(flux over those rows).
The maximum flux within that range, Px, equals 7.59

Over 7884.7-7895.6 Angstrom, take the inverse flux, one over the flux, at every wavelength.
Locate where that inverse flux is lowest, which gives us 7891.10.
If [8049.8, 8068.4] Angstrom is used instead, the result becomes 8067.47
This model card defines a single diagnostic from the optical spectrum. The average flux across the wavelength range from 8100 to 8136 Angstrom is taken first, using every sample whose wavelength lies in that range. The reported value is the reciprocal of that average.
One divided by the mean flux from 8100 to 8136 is 0.125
